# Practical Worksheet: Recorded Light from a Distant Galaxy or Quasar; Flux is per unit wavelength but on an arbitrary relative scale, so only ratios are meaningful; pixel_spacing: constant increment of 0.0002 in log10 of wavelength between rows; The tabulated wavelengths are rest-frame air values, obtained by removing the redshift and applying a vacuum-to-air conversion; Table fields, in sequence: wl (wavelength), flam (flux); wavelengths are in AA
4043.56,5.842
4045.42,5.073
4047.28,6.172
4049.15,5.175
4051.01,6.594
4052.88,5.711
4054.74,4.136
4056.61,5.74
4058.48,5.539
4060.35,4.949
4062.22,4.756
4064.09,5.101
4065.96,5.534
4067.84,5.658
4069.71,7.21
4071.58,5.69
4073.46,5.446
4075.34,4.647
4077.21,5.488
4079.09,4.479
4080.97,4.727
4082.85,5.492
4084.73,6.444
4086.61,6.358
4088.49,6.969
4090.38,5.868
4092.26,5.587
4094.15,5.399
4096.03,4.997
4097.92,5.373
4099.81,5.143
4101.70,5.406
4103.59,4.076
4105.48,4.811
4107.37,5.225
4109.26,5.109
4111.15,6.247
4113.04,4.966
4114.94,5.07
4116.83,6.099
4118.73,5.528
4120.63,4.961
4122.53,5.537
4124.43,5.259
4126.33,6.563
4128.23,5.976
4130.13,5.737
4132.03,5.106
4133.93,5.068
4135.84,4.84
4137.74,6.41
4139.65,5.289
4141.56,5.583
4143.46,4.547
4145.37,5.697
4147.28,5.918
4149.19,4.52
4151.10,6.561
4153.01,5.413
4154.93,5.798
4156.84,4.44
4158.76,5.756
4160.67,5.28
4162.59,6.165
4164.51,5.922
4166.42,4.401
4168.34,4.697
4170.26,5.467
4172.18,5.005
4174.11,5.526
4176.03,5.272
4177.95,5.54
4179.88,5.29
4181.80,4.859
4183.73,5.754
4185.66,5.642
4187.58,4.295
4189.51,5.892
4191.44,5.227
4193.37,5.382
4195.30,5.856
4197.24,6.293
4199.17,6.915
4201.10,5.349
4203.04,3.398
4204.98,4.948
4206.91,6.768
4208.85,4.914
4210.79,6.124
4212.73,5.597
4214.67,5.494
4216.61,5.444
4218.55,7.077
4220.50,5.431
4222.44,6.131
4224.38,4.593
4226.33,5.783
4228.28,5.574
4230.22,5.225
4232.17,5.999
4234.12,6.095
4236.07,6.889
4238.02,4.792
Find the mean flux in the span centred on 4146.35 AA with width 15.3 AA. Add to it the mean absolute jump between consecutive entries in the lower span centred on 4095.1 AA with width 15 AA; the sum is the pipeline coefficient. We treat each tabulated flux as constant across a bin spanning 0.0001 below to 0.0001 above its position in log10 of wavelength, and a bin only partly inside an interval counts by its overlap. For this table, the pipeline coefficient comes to 5.85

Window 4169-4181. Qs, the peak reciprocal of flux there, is 0.20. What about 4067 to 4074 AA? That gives 0.18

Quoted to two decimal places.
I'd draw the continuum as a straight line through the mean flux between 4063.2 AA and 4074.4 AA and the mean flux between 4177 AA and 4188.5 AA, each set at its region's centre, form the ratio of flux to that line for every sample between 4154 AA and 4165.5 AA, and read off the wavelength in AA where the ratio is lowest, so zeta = 4156.84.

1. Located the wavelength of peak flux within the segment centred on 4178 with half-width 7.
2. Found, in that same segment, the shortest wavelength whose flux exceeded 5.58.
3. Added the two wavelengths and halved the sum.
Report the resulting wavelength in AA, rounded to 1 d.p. 4183.7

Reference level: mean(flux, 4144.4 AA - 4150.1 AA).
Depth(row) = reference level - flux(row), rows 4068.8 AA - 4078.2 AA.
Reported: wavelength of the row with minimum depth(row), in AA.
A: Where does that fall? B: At 4069.71 AA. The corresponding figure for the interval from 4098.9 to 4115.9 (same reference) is 4111.15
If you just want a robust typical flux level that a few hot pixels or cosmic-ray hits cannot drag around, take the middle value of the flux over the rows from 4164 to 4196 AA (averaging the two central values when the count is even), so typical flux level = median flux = 5.38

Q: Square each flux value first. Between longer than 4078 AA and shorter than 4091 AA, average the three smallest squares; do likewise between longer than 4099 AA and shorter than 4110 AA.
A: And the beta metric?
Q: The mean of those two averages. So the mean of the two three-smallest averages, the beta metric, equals 23.1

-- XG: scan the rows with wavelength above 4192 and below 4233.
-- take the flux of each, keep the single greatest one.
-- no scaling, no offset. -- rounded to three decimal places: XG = 7.077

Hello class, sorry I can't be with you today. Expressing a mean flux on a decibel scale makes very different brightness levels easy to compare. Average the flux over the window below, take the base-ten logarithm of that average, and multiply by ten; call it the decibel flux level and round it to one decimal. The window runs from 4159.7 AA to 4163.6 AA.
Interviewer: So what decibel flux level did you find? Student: 7.6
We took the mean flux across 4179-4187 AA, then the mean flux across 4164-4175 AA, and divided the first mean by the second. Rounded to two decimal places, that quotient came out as 1.04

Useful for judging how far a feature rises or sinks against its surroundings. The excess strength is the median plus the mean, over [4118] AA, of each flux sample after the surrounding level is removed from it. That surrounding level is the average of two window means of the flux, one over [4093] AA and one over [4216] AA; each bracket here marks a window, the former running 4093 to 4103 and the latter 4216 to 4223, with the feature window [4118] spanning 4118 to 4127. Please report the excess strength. -0.2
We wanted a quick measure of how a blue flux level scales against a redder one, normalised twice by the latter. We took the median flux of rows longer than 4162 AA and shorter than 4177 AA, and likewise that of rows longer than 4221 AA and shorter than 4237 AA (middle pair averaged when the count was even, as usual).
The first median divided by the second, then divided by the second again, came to 0.155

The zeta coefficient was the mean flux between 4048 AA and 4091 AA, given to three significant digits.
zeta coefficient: 5.55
